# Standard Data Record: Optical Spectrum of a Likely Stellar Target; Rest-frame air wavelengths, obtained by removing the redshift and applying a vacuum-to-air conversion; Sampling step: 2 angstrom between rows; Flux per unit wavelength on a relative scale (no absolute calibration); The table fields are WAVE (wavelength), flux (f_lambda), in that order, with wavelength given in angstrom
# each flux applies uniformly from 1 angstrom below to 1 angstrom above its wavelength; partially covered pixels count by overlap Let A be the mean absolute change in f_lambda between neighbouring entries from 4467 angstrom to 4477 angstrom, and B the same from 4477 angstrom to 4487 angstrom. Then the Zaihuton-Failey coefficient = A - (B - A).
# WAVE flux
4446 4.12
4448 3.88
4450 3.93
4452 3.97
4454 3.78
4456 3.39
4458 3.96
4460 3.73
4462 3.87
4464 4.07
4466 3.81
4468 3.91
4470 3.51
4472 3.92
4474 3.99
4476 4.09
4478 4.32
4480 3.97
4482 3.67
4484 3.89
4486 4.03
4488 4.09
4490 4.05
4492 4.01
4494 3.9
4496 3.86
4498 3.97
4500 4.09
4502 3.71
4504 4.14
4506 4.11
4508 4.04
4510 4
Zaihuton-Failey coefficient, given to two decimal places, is 0.24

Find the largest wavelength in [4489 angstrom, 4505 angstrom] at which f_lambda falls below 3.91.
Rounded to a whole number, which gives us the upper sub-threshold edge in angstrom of 4502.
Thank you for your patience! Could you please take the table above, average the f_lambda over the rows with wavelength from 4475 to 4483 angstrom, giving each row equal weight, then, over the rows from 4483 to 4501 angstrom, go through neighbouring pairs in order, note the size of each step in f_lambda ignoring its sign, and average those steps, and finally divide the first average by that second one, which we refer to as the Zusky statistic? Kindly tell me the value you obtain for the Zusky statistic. 49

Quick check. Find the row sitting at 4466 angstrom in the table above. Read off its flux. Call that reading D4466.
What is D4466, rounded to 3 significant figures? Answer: 3.81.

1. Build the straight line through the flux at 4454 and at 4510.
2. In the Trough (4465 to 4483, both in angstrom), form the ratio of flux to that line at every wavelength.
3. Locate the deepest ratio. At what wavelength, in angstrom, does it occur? 4470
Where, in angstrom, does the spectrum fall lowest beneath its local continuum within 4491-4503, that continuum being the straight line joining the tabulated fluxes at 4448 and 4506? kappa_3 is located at 4502 angstrom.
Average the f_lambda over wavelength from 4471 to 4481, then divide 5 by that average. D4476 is 1.23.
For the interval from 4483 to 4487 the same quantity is 1.26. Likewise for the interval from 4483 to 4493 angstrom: 1.25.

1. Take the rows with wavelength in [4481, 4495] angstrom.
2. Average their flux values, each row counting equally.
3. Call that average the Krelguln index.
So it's 3.949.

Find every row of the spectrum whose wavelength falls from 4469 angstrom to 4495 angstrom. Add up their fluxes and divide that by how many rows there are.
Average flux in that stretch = 3.96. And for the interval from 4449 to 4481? 3.89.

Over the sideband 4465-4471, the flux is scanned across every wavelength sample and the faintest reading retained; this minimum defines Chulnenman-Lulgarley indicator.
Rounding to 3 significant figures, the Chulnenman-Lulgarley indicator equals 3.51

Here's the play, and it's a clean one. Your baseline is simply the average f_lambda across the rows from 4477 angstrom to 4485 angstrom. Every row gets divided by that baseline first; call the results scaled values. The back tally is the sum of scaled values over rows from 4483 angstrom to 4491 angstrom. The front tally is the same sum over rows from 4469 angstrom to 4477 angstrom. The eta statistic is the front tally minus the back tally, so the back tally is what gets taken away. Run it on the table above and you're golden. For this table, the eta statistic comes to -0.14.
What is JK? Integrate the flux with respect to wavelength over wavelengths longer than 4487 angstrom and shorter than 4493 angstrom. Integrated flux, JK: 24.3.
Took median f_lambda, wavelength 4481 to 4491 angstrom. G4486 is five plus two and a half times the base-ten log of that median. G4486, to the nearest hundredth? 6.51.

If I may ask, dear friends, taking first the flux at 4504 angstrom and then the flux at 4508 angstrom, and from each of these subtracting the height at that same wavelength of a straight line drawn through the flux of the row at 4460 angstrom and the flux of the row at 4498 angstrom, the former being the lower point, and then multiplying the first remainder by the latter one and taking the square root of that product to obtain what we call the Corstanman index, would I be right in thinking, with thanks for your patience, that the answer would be 0.03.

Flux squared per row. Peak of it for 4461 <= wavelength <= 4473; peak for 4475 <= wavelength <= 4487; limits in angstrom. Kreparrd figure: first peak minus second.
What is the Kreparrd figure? -2.1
